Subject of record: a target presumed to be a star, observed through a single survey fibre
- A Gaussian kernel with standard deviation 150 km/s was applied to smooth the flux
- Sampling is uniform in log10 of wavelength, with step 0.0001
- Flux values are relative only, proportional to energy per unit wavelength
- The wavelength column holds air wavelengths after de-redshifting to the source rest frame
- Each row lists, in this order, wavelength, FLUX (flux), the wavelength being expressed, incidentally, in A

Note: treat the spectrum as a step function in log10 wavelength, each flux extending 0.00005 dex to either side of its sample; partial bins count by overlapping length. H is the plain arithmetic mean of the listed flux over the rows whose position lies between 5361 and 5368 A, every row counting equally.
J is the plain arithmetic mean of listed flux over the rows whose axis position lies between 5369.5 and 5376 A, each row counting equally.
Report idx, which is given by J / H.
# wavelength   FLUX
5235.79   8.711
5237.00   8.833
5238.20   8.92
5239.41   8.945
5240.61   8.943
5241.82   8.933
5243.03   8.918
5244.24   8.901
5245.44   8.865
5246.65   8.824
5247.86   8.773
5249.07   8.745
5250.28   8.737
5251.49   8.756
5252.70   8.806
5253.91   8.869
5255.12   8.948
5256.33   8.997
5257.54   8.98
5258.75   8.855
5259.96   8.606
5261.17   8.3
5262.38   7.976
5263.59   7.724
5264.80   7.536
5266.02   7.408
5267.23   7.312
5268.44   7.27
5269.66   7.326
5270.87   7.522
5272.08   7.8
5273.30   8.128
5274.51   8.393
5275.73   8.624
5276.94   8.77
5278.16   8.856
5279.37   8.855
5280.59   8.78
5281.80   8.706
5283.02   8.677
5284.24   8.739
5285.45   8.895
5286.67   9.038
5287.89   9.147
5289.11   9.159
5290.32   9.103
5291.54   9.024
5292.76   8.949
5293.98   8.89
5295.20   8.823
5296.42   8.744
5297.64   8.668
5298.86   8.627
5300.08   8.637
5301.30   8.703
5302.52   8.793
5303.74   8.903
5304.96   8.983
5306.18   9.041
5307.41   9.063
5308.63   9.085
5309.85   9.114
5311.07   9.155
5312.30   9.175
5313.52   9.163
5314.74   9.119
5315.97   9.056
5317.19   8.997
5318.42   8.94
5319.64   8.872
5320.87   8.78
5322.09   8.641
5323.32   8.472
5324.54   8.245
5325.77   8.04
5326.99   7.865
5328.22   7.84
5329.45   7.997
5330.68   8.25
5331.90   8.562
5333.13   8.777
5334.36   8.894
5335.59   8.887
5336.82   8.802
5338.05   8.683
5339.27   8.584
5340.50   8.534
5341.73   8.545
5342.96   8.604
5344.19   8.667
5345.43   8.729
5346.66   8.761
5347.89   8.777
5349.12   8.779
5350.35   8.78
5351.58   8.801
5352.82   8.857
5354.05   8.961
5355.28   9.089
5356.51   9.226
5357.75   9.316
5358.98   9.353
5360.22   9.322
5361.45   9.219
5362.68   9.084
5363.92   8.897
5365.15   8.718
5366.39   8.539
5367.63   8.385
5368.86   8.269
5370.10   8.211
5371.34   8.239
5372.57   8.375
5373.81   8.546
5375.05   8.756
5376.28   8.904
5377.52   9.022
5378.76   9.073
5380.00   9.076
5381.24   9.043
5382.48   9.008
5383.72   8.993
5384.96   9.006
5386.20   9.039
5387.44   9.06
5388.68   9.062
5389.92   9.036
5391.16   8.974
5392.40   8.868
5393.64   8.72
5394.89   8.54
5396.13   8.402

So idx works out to 0.96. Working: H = 8.81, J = 8.4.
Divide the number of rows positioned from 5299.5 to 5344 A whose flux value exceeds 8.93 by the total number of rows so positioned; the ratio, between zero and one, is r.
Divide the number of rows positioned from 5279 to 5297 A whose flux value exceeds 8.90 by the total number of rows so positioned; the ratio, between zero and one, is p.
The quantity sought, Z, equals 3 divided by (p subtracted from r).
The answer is -45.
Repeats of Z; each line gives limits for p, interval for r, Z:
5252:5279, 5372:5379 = 15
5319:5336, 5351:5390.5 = 5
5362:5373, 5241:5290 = 47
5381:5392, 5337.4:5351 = -3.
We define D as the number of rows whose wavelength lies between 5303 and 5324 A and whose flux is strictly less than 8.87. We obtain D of 3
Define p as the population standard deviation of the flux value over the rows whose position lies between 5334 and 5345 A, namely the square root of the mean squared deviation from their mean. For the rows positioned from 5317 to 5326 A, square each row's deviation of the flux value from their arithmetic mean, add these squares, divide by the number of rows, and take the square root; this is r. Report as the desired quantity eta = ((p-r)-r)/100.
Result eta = -0.0051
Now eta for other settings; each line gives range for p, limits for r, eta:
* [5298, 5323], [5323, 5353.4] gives -0.0045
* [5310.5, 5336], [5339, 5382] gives -0.0018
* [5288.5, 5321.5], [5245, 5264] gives -0.0053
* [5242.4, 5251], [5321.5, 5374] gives -0.0068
